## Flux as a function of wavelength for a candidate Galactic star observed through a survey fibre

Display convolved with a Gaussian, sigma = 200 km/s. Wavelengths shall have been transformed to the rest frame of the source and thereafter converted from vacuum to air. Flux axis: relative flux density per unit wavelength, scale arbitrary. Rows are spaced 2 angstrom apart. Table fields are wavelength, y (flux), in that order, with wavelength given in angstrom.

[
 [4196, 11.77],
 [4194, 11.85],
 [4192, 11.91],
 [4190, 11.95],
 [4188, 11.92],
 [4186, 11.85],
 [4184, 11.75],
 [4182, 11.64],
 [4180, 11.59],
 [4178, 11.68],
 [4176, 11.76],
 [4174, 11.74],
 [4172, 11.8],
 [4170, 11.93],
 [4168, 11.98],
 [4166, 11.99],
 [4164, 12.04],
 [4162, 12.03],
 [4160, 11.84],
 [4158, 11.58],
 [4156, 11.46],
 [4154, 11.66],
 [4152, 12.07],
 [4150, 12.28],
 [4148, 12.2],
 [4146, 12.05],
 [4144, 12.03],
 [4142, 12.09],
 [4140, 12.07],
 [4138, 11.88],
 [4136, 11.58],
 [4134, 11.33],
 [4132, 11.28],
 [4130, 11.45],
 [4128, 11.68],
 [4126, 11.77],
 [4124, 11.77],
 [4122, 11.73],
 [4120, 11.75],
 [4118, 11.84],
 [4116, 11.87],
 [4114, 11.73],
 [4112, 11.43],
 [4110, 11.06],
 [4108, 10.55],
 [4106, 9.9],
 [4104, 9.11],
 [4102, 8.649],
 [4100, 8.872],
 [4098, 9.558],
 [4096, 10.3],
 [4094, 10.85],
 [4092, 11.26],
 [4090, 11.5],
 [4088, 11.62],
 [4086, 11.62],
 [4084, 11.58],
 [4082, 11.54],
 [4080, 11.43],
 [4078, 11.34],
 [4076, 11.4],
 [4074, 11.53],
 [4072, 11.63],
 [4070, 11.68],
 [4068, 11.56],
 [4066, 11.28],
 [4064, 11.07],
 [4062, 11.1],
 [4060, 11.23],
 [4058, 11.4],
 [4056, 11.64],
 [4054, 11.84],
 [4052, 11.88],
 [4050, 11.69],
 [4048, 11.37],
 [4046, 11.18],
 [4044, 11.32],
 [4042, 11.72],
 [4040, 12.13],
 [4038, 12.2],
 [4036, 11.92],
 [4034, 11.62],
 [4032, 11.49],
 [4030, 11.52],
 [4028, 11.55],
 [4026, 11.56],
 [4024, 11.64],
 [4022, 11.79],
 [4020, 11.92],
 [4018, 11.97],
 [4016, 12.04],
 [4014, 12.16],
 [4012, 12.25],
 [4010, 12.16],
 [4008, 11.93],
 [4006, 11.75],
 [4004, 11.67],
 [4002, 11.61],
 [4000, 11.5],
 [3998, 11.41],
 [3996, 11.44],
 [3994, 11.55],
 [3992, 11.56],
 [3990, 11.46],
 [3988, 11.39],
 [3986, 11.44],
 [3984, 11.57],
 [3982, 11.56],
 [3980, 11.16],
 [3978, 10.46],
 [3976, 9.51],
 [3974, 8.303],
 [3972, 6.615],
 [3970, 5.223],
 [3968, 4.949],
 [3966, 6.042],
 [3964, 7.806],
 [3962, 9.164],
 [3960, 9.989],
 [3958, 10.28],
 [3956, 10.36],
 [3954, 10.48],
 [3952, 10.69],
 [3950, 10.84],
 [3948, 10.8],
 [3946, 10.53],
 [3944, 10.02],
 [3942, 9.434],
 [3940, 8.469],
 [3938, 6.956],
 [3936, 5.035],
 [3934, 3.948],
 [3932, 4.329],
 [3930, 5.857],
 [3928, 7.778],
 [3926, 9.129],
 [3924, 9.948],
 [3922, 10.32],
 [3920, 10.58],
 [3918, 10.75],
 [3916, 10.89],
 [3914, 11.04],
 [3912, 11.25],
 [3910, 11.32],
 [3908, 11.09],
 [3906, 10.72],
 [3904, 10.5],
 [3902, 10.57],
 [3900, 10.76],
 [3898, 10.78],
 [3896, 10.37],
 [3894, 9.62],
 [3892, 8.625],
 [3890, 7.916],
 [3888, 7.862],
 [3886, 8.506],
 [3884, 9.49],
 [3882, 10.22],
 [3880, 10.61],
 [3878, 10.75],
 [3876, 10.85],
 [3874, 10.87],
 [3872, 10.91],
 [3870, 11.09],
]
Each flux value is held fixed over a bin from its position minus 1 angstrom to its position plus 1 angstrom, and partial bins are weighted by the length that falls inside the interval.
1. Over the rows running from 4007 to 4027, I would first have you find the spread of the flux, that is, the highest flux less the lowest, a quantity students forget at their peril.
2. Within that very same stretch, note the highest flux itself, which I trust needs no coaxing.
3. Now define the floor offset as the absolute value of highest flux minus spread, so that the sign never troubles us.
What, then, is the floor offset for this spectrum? 12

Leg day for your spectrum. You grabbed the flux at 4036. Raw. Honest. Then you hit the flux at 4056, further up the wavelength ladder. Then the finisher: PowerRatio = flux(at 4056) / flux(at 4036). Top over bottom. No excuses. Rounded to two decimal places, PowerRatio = 0.98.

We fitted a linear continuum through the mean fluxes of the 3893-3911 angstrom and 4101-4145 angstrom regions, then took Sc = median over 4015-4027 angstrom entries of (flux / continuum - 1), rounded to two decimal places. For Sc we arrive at 0.08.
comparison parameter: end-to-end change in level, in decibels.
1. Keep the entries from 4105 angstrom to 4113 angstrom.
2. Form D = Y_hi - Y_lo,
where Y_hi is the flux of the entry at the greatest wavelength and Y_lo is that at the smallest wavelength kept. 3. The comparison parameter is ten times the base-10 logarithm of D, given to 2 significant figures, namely 1.8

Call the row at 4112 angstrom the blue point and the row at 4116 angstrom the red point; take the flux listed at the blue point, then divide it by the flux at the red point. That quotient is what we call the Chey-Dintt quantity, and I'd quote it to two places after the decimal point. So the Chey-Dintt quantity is 0.96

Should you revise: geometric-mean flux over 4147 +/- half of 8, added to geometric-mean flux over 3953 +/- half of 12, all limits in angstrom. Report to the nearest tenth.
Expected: 22.7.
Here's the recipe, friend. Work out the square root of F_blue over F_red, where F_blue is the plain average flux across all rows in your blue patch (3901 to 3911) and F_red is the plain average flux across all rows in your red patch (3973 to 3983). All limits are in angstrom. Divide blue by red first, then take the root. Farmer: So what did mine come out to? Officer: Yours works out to 1.03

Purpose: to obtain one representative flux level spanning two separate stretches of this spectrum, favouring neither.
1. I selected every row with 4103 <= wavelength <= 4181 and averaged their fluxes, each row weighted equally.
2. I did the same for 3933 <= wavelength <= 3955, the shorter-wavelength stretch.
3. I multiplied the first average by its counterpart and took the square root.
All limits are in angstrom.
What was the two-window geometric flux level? 10.1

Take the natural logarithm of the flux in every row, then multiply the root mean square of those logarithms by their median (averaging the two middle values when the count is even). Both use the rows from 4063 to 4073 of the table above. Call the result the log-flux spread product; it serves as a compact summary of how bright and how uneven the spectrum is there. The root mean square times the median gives 5.97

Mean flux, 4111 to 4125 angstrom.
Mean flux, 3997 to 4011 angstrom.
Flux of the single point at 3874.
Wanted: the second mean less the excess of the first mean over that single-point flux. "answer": 10.9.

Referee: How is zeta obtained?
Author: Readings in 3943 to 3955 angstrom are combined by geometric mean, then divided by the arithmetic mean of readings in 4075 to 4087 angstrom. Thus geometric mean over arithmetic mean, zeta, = 0.92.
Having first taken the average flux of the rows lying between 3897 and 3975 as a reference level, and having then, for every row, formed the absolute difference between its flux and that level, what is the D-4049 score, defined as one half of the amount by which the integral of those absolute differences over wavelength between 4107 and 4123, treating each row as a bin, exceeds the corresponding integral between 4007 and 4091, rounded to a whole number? -89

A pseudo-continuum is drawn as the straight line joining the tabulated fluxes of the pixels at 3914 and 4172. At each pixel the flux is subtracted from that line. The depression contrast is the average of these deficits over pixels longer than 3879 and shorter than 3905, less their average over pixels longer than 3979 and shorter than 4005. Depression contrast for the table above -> 1.5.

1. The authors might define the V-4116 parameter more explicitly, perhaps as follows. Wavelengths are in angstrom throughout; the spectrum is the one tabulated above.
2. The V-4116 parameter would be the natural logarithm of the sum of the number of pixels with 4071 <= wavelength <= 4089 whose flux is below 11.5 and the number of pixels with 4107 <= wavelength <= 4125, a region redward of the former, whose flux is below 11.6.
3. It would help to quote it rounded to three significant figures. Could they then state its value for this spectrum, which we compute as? 1.79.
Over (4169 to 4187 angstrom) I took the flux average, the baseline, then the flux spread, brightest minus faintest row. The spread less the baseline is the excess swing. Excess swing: -11.4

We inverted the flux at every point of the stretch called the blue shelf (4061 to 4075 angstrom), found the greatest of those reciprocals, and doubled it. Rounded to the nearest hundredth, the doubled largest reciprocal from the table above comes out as 0.18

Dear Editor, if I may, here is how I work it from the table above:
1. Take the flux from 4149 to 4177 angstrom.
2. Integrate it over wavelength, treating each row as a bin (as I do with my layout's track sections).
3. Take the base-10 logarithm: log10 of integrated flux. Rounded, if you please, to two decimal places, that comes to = 2.52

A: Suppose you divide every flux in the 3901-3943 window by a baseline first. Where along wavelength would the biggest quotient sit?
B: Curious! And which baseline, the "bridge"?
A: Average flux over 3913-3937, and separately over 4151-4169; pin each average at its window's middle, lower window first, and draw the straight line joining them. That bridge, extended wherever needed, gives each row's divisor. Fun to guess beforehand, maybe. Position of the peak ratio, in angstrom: 3910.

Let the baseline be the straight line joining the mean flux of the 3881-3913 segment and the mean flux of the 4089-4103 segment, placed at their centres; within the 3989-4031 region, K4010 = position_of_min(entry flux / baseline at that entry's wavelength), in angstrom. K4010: 3998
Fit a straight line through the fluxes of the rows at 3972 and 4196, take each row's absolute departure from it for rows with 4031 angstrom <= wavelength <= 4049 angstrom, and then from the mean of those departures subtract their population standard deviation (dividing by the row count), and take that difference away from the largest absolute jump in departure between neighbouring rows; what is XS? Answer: -2.6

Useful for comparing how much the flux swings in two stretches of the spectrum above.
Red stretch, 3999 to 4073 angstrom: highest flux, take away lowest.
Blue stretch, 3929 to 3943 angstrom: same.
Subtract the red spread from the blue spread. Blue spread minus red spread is 4.3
